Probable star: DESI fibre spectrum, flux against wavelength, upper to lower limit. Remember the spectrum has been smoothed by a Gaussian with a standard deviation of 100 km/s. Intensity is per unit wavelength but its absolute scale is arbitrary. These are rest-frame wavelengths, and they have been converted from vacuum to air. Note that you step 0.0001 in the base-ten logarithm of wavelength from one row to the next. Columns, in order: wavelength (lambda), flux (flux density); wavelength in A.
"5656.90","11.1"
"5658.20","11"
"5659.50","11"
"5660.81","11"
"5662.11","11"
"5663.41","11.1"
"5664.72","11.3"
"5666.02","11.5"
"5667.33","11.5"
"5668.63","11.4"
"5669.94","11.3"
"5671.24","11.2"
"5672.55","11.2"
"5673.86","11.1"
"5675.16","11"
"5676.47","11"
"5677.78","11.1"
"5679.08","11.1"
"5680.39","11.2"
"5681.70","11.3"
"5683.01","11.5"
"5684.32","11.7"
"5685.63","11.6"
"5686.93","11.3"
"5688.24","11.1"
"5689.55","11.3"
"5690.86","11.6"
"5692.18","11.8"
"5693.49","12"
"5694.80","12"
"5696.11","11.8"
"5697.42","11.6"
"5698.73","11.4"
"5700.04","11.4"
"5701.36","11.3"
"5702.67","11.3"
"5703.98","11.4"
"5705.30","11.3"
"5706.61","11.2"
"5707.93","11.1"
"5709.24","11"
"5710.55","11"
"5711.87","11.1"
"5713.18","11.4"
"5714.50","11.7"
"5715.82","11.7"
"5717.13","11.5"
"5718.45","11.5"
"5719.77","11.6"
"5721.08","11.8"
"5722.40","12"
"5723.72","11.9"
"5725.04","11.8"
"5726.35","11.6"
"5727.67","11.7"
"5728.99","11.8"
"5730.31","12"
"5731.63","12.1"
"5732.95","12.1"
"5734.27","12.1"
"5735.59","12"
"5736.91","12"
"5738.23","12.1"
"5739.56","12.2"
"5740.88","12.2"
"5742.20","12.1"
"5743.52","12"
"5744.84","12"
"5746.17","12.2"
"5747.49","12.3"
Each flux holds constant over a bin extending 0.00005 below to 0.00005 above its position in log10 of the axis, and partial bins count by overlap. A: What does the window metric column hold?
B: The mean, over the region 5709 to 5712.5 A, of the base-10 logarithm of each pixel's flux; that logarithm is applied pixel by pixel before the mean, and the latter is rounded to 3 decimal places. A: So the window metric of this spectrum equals 1.043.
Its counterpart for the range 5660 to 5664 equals 1.043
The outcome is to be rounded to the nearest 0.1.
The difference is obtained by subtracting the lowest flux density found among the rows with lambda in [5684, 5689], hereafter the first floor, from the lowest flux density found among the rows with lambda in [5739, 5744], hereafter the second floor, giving 0.9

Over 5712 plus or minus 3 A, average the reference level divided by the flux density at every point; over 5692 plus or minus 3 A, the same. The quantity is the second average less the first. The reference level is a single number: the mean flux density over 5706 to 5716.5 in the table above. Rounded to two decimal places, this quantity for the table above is -0.04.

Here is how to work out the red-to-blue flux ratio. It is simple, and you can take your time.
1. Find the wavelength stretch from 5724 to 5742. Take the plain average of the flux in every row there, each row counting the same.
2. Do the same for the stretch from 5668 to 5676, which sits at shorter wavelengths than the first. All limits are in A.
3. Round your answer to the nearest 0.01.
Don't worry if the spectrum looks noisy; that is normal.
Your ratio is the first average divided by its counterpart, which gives 1.07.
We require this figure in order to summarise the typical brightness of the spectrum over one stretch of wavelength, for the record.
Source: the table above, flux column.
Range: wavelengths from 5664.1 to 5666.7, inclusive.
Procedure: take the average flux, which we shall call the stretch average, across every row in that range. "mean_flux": 11.4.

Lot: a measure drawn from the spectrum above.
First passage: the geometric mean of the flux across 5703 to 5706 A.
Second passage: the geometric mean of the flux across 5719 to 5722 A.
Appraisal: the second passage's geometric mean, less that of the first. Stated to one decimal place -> 0.3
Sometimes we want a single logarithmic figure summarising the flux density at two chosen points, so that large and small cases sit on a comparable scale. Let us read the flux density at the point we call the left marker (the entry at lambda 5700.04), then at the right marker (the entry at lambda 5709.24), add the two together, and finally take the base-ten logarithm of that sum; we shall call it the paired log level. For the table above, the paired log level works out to 1.35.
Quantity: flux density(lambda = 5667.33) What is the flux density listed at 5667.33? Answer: 11.5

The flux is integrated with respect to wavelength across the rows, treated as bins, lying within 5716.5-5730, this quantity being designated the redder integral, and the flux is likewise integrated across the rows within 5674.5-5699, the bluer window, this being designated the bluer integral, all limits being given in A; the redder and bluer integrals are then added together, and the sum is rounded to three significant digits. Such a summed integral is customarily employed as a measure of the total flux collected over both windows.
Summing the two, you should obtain 439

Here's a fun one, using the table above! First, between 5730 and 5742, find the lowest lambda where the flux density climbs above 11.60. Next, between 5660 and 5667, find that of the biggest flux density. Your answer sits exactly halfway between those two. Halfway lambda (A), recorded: 5698.2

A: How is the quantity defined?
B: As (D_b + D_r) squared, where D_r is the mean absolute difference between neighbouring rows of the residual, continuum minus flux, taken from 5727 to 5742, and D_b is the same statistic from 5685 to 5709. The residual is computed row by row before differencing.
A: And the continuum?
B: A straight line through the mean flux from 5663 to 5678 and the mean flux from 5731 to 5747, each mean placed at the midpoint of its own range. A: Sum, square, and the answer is 0.05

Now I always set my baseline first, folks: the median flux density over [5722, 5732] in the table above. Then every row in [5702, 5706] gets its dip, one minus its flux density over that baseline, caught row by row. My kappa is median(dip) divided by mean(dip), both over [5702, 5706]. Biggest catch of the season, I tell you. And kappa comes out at 1.06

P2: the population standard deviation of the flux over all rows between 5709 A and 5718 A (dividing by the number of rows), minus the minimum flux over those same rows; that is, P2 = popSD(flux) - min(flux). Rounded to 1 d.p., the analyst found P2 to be -10.7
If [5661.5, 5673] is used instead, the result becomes -10.8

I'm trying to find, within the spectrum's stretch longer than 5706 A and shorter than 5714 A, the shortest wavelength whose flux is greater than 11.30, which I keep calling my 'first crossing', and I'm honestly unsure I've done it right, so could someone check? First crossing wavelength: 5713.18 A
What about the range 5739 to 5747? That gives 5739.56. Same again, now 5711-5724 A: 5713.18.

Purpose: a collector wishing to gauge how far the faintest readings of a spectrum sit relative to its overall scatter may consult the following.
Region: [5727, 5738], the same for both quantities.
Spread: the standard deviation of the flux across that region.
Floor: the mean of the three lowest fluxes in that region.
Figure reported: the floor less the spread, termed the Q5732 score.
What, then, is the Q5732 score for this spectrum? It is 11.7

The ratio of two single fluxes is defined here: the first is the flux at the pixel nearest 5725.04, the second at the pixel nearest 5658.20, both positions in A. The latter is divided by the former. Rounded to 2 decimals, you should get 0.93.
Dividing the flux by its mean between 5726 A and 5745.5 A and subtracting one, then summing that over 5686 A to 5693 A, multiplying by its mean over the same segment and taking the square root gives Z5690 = 0.11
